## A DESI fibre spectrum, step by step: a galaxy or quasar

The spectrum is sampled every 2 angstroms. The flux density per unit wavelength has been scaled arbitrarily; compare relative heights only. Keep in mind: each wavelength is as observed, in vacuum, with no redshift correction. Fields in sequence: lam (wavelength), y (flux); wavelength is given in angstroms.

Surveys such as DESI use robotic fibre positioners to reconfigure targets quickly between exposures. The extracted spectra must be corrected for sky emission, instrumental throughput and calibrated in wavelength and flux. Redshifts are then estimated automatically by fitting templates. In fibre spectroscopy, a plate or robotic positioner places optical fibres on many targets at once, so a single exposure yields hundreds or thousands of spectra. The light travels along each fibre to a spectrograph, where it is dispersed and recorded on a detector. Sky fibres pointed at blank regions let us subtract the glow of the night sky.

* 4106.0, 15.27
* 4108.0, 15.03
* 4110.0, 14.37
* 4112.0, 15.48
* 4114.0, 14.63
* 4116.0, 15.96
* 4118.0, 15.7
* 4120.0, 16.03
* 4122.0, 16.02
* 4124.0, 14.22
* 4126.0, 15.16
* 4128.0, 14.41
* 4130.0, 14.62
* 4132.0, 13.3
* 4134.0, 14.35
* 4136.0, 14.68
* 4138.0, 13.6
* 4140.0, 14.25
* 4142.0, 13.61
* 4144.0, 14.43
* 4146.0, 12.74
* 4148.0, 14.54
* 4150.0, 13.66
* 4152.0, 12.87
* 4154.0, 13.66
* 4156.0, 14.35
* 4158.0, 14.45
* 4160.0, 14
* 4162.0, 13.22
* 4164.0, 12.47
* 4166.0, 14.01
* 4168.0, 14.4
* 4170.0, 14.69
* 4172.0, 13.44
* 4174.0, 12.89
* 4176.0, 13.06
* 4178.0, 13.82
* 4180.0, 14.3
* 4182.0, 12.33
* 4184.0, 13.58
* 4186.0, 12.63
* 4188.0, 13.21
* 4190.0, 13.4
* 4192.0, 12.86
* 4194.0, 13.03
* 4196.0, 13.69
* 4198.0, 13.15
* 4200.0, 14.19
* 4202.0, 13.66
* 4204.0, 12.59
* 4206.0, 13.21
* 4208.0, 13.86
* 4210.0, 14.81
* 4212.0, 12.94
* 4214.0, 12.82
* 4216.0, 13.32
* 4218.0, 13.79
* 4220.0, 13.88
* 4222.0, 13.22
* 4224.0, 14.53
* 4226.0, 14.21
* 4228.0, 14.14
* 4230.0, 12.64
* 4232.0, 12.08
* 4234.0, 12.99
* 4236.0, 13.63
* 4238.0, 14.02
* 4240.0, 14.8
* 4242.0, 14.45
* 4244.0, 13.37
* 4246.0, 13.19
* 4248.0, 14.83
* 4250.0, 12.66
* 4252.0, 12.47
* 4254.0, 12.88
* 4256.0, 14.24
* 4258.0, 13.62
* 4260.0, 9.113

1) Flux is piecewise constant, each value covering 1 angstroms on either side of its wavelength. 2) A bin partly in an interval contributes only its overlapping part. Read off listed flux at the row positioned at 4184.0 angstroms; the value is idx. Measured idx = 13.58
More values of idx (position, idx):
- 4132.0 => 13.3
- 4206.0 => 13.21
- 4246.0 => 13.19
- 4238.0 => 14.02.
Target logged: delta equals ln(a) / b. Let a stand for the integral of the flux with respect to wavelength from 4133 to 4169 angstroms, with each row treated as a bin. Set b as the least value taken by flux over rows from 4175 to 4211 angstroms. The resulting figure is 0.504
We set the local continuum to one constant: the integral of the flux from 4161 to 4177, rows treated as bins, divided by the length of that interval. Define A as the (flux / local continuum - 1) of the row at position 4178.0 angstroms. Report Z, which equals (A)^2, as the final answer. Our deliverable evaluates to 0.0005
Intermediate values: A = 0.02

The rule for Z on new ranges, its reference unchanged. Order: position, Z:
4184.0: 0.0000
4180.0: 0.0033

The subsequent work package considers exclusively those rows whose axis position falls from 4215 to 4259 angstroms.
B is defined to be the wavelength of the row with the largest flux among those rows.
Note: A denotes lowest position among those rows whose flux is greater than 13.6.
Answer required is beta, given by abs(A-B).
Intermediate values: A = 4218.0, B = 4248.0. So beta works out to 30 angstroms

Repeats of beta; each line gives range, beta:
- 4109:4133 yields 10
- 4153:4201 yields 16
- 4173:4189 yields 2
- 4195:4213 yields 14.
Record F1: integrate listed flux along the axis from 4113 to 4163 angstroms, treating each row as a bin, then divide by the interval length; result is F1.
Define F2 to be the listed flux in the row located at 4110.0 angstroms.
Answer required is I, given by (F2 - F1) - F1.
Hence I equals -14.3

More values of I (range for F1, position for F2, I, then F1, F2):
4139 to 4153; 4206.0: -14.2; 13.7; 13.21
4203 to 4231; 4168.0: -12.7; 13.6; 14.4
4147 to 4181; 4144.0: -13.1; 13.8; 14.43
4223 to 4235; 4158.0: -12.4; 13.4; 14.45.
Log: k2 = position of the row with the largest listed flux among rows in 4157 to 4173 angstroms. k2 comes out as 4170.0 angstroms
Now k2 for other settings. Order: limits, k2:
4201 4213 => 4210.0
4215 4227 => 4224.0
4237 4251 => 4248.0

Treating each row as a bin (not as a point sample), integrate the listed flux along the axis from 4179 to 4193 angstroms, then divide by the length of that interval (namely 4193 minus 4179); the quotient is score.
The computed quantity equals 13.2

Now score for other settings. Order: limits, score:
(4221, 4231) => 13.7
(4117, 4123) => 15.9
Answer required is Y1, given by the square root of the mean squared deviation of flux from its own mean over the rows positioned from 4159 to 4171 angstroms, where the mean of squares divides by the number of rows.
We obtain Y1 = 0.75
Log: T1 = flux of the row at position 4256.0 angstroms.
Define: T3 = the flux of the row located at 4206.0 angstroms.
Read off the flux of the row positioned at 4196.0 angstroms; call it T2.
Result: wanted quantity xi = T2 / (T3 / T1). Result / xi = 14.8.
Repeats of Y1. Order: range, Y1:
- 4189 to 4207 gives 0.46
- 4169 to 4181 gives 0.64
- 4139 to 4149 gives 0.67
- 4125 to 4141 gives 0.56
